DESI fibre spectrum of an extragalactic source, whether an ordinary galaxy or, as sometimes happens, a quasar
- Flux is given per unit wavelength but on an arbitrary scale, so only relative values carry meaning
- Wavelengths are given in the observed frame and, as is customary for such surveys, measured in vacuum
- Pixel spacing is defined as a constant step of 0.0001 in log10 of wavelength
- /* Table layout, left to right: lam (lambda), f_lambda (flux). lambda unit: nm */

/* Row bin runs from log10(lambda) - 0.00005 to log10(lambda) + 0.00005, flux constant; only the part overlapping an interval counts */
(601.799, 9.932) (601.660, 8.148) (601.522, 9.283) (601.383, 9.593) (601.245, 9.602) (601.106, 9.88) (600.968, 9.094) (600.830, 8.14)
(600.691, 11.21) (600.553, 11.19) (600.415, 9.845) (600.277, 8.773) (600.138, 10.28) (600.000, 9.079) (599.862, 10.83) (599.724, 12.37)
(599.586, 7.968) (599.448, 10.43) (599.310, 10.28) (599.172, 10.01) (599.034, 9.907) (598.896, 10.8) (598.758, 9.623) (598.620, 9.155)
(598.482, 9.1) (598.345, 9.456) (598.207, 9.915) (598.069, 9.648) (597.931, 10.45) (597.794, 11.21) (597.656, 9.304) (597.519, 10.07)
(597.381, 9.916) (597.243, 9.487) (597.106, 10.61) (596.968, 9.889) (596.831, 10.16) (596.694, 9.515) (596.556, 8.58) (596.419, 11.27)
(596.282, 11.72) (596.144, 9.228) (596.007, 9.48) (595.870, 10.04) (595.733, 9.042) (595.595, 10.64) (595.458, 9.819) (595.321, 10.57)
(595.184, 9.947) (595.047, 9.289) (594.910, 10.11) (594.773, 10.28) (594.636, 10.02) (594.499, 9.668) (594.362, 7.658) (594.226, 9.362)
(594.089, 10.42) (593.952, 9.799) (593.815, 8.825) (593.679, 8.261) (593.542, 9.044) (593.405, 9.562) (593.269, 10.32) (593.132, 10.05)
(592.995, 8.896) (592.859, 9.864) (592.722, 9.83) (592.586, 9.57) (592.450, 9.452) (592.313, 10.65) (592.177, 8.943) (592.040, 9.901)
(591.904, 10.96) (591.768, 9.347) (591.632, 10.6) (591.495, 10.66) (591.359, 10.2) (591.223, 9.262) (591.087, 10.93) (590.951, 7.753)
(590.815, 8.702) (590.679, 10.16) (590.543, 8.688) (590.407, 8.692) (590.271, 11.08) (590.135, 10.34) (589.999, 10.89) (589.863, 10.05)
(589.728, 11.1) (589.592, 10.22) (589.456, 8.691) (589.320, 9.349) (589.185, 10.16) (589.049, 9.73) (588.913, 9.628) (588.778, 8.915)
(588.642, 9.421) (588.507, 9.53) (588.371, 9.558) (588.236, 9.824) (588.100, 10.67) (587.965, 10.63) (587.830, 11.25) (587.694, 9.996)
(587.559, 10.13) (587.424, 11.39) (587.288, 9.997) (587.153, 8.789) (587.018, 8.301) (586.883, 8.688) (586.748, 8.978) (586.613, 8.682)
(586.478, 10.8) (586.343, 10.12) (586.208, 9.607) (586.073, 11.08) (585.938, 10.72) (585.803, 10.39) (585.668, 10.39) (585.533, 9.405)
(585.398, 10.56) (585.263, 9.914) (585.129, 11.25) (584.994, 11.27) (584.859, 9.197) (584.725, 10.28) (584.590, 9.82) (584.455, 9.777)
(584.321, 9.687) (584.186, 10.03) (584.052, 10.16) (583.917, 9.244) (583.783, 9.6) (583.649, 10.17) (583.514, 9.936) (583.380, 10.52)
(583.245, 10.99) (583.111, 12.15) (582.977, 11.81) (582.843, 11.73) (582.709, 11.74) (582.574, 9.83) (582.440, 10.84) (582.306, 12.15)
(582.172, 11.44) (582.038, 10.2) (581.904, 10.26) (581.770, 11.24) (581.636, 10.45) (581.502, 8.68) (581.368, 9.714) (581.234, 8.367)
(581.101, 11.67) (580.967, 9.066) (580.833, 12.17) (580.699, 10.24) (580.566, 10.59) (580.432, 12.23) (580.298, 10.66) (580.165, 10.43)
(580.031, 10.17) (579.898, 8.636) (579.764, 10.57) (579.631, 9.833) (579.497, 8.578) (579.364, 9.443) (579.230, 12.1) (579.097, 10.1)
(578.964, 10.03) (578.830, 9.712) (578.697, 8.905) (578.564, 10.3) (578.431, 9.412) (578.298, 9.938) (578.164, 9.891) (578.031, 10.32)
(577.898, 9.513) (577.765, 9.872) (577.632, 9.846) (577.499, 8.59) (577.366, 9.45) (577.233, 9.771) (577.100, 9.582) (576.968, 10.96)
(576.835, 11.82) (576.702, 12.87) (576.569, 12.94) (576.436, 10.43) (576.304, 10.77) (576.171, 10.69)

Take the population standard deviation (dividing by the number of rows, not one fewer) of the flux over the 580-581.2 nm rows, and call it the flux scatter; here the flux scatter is 1.0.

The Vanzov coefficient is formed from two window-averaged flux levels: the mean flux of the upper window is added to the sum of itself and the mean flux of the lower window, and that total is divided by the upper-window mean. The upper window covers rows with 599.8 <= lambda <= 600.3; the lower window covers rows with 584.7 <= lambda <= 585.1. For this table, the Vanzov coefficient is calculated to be 3.05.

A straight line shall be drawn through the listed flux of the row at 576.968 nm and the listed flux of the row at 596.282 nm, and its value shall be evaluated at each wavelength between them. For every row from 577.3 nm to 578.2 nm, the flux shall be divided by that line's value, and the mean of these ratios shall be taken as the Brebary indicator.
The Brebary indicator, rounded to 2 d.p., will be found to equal 0.88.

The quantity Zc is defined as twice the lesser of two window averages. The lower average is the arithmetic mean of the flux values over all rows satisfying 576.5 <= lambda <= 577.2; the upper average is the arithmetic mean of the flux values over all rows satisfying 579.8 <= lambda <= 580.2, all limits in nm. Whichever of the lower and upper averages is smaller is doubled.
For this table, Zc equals 19.5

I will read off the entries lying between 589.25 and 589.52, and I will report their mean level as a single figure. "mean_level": 9.0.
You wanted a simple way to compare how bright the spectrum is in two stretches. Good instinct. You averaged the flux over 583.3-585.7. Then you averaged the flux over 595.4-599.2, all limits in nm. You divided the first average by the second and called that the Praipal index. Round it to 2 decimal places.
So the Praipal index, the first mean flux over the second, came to 1.01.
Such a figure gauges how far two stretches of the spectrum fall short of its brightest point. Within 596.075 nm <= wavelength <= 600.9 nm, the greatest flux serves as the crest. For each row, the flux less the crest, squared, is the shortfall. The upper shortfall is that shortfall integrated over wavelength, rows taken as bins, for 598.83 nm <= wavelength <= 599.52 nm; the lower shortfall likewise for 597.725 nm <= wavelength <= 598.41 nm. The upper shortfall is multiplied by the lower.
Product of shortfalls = 11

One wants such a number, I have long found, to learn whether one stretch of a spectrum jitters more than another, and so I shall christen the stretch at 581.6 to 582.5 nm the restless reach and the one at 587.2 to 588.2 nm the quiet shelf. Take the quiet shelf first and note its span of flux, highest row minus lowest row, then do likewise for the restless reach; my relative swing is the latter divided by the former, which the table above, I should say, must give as 1.40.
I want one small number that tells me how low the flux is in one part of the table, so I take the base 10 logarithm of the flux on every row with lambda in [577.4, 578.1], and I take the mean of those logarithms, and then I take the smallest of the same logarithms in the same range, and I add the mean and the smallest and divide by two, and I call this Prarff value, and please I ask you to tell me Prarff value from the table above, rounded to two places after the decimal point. 0.96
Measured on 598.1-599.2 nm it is 0.97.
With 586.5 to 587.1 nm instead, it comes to 0.93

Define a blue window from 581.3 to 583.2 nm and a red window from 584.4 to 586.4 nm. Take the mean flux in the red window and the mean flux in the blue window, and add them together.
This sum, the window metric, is 21.1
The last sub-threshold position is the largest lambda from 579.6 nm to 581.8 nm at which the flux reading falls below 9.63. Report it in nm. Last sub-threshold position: 581.502 nm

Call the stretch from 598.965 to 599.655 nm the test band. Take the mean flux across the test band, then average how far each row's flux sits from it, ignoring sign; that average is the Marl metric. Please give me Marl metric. 0.70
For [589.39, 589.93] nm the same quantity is 0.66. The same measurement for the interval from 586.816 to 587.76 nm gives 0.87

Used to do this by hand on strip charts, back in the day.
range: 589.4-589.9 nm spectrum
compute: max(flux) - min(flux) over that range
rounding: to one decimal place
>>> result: 2.4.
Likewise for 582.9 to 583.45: 1.6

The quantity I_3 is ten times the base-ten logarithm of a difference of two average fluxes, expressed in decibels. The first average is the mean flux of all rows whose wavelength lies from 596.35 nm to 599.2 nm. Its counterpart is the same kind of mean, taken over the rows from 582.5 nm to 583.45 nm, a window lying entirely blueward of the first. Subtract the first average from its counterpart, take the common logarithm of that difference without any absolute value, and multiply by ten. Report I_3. 1.3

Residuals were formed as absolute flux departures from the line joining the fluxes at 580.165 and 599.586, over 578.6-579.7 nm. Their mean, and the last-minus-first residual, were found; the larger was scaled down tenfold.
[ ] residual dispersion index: 0.11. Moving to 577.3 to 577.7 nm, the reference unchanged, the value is 0.15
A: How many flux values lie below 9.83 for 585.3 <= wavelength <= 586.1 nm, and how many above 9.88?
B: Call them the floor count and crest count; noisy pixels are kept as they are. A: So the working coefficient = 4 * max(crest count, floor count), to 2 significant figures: 20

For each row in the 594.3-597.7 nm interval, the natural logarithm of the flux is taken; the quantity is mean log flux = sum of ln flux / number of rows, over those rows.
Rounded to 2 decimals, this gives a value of 2.28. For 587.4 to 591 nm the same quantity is 2.29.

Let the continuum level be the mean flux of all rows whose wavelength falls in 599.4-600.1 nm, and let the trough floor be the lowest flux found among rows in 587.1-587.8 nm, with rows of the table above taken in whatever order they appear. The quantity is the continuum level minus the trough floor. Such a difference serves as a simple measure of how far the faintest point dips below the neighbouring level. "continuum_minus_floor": 1.35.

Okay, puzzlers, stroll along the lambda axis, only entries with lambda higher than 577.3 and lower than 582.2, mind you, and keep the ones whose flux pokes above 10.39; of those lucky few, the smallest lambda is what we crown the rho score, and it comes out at 579.230 nm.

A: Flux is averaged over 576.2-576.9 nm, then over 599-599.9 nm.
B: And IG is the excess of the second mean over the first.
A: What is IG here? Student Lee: -1.5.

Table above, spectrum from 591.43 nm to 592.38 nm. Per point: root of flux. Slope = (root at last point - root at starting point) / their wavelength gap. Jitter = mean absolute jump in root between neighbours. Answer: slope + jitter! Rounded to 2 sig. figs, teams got 0.17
